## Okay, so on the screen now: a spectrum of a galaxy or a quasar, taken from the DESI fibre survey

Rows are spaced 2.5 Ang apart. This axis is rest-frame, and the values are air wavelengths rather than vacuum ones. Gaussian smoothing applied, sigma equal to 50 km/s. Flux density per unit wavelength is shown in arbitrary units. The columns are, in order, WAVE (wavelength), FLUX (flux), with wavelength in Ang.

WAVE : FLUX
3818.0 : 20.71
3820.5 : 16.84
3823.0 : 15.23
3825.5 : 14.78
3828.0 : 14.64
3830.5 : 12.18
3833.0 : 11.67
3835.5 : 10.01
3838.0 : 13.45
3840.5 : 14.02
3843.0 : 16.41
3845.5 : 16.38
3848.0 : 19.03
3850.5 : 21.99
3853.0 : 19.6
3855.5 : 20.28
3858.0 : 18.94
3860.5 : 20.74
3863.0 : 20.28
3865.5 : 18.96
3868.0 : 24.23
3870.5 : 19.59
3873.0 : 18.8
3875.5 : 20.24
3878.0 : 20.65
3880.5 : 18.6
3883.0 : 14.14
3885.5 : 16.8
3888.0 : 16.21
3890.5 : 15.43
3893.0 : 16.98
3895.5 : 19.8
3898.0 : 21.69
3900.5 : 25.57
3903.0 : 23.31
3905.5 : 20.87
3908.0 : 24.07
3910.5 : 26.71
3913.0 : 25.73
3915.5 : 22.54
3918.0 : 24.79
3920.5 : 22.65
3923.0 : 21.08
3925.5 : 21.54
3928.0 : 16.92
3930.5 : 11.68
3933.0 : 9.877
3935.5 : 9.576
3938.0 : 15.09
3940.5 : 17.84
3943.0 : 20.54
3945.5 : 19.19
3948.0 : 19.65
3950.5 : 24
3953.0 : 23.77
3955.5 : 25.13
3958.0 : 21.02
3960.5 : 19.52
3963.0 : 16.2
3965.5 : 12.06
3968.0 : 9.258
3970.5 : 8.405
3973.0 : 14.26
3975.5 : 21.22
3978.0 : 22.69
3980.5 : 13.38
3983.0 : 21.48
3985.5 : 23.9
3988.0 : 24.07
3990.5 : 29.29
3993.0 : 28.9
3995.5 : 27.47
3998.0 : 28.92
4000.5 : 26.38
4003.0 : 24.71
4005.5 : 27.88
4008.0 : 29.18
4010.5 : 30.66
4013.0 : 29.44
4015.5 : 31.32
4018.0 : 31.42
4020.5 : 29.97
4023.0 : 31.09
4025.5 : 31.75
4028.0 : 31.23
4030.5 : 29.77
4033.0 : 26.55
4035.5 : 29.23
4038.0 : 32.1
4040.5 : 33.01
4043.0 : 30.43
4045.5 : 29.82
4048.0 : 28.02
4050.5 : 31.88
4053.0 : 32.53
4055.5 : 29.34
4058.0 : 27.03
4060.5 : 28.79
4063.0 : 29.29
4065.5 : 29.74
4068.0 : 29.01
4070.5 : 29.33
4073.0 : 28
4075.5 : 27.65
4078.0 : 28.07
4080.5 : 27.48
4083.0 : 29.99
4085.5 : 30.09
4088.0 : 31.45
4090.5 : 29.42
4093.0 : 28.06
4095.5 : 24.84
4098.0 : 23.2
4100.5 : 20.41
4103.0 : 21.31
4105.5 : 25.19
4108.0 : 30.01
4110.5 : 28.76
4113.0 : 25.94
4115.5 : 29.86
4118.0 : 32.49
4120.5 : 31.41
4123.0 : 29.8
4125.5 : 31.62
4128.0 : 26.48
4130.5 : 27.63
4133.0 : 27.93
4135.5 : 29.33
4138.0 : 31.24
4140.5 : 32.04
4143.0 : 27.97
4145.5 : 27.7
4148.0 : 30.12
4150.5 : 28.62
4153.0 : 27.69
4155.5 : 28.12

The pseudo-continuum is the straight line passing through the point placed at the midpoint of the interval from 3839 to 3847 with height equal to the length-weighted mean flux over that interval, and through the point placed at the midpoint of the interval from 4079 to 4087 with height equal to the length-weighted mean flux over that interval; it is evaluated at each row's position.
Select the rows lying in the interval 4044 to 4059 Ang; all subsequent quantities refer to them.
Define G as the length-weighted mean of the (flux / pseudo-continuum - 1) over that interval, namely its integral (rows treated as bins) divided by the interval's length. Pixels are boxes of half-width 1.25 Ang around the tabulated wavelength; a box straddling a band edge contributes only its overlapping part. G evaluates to 0.09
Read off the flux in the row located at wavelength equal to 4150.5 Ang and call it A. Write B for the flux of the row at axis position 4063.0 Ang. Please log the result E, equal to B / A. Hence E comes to 1.0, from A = 28.62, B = 29.29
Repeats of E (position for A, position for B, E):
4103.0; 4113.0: 1.2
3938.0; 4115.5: 2.0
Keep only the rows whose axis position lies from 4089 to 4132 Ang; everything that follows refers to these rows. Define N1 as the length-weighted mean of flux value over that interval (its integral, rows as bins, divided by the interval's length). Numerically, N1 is 27.5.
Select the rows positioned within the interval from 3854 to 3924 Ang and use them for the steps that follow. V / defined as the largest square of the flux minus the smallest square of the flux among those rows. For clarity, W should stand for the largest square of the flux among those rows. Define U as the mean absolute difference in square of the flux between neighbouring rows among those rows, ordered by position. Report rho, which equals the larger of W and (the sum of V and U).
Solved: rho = 713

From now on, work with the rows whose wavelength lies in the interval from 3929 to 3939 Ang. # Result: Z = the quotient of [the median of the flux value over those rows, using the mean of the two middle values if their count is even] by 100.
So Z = 0.11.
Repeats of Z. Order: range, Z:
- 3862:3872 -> 0.20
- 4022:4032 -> 0.31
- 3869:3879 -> 0.20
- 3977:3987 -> 0.22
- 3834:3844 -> 0.14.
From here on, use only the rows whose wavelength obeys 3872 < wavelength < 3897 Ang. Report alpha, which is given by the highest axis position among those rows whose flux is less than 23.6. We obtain 3895.5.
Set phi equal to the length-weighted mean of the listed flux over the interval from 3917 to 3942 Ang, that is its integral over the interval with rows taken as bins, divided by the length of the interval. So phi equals 17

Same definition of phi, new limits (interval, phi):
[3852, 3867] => 20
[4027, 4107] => 29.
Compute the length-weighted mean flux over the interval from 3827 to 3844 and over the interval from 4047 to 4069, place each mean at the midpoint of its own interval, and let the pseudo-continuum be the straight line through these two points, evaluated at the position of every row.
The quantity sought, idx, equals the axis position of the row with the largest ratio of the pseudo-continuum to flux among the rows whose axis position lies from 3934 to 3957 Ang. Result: 3935.5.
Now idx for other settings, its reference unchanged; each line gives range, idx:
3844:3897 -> 3883.0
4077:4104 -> 4100.5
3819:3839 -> 3835.5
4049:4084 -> 4080.5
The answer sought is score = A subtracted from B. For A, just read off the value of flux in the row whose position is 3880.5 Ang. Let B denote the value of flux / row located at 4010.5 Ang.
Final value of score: 12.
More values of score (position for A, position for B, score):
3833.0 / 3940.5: 6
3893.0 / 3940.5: 1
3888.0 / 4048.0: 12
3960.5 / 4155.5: 9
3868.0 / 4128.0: 2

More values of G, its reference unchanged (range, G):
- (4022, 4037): 0.14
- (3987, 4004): 0.12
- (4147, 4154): -0.13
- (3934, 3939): -0.42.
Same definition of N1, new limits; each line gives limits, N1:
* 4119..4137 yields 29.2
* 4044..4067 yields 29.6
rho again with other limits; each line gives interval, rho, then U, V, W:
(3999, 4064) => 1090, 101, 479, 1090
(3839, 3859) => 484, 67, 287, 484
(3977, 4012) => 940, 135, 761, 940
